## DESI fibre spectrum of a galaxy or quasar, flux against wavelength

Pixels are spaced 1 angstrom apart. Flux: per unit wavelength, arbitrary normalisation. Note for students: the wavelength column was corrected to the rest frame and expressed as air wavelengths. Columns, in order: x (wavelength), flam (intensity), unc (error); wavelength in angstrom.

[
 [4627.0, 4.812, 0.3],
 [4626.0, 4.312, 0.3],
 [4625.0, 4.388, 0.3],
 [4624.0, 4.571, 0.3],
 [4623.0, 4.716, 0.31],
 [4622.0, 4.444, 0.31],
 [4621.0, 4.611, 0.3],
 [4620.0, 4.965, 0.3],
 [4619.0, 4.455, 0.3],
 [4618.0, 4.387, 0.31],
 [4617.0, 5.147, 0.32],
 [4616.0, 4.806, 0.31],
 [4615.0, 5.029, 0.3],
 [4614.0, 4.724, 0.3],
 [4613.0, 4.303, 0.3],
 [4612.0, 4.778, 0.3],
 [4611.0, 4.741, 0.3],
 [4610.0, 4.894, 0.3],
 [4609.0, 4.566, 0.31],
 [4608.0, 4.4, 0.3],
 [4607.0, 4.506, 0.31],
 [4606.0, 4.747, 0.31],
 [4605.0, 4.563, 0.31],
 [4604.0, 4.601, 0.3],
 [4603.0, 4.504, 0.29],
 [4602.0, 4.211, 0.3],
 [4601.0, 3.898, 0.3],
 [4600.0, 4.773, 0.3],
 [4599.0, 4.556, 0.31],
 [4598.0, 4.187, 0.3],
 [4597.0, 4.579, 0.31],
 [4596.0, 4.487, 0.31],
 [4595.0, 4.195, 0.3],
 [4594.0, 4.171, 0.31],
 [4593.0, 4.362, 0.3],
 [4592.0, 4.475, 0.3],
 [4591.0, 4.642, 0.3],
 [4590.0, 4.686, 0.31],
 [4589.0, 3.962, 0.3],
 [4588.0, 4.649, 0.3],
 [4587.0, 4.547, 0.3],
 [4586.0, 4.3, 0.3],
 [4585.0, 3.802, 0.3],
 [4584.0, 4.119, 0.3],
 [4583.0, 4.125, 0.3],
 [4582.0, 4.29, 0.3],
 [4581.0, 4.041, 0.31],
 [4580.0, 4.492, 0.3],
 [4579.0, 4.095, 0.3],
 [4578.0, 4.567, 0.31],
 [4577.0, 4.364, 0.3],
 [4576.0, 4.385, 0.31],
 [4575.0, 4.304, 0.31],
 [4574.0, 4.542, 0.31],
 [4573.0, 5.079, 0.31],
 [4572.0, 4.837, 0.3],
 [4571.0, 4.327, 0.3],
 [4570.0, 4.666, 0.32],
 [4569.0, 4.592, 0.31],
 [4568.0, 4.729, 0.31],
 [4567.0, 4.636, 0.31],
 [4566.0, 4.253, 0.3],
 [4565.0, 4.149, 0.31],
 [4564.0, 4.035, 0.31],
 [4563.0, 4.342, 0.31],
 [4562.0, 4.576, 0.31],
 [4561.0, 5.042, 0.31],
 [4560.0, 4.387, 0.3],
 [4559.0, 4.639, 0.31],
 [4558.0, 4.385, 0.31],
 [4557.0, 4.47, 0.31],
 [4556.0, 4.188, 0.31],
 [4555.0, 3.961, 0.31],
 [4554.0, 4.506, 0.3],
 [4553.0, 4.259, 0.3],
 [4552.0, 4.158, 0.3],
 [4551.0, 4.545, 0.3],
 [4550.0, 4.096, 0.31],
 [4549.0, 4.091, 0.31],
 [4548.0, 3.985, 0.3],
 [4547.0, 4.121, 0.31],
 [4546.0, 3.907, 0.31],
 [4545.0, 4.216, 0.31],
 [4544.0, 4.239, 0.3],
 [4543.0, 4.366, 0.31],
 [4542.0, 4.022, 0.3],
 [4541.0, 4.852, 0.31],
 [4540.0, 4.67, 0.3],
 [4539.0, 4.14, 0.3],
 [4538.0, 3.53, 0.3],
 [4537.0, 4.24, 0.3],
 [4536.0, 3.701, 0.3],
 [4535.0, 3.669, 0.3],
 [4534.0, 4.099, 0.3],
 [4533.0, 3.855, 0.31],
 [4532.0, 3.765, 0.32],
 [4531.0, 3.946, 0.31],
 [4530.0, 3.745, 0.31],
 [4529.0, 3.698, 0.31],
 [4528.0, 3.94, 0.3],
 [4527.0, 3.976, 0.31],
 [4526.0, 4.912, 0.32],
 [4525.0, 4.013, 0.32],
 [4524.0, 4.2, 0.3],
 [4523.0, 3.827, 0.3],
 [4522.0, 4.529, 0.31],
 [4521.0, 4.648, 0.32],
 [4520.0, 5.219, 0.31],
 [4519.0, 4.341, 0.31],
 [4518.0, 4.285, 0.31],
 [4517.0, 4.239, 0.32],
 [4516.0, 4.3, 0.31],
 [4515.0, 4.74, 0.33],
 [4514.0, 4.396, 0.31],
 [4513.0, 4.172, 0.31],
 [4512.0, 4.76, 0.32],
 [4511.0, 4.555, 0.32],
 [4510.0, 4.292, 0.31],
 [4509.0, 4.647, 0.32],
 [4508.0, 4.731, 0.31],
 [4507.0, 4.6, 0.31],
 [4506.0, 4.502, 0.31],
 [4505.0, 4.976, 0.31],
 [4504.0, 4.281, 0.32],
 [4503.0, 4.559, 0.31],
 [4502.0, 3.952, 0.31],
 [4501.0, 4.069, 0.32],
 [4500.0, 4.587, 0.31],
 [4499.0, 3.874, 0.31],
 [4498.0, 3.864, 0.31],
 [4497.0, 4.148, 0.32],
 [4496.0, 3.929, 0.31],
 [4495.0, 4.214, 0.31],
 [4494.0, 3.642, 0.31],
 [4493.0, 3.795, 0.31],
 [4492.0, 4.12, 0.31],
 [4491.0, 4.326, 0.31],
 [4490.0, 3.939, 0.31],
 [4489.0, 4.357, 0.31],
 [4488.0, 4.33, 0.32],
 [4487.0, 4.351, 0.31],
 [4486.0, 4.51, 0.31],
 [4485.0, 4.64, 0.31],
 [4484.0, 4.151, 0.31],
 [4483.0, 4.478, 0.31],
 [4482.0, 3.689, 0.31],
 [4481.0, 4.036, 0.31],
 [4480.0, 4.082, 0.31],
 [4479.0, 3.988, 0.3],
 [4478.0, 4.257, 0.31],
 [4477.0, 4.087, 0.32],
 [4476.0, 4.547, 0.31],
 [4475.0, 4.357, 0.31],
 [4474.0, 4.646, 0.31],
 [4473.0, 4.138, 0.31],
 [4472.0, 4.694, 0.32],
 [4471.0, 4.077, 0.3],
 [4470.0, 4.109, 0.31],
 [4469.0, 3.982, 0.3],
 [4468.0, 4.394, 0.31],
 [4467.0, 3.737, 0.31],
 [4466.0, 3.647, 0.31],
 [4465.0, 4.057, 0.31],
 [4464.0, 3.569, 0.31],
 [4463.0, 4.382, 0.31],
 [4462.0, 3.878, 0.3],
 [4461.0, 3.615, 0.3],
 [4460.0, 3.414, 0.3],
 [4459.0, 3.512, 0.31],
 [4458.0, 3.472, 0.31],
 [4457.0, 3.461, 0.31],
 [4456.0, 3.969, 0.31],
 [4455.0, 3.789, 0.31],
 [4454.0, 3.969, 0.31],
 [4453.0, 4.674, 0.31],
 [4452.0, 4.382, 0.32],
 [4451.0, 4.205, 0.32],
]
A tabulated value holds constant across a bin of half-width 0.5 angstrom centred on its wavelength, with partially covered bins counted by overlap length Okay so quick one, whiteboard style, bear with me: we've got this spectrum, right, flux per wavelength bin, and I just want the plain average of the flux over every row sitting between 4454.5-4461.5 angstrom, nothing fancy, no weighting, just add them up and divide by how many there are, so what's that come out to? 3.6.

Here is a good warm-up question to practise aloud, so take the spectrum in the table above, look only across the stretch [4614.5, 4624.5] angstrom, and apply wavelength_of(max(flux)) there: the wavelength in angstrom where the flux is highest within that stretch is 4617.0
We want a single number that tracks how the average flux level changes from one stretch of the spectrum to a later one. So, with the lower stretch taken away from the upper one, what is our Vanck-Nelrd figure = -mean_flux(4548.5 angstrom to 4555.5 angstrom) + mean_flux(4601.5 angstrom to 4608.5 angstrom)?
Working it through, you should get 0.27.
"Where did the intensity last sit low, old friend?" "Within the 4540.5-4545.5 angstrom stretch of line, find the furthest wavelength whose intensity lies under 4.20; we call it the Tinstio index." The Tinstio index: 4542.0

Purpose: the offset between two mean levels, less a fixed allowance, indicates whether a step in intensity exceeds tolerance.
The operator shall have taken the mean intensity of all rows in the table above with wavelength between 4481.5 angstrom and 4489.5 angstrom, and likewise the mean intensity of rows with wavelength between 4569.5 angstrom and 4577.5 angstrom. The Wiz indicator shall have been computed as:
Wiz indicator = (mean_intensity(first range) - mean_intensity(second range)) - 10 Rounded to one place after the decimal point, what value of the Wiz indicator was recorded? -10.2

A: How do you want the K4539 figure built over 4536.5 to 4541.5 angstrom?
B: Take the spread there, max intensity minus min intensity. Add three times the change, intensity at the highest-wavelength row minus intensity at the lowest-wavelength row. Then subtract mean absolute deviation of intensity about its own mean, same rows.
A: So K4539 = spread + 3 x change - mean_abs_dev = 2.8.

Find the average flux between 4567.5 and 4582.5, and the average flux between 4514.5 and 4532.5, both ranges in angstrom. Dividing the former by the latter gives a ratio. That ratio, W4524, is 1.06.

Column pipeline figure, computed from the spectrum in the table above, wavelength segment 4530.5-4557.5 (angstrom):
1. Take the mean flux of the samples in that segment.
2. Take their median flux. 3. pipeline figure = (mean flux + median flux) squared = 68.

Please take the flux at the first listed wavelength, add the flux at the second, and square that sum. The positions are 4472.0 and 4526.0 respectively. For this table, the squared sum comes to 92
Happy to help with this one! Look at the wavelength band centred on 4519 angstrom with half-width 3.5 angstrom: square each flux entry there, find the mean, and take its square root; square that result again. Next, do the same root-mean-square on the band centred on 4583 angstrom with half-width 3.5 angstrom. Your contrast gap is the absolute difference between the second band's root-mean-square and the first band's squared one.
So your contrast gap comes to 16.3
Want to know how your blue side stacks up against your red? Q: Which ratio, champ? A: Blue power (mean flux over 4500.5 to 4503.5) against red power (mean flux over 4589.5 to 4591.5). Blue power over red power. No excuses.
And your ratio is 0.90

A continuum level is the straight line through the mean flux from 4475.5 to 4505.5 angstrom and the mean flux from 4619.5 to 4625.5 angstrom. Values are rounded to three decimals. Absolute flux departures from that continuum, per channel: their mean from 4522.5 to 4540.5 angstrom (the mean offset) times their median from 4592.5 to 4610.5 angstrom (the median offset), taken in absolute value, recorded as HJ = 0.071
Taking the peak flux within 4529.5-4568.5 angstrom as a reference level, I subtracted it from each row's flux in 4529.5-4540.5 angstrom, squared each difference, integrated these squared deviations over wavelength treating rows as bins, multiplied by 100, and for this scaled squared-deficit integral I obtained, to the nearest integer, 1438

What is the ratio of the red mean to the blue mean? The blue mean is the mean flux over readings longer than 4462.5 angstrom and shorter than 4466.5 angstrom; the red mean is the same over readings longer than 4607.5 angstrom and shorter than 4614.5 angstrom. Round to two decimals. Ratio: 1.18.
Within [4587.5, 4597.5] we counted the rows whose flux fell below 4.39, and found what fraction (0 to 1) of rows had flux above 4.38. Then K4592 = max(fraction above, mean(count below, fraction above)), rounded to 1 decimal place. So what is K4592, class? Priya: 2.3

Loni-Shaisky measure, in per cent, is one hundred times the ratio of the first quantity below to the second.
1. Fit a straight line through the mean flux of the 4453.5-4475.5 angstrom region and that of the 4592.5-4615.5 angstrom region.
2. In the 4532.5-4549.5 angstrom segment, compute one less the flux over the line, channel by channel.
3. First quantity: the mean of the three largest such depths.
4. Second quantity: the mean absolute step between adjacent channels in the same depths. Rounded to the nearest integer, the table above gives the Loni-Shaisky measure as 181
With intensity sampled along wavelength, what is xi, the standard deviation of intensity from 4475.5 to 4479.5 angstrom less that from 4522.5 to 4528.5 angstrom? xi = -0.15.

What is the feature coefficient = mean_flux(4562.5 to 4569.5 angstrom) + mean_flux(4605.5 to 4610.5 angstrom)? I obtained 9.01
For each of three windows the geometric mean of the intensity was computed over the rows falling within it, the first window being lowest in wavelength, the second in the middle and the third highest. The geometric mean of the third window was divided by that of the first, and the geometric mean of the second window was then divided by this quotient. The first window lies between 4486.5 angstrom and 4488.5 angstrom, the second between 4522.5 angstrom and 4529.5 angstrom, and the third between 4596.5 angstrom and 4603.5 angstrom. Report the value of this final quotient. 4.0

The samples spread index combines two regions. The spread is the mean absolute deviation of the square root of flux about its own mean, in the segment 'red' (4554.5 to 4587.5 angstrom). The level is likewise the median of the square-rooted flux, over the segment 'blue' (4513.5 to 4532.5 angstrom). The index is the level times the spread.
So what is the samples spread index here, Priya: 0.112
